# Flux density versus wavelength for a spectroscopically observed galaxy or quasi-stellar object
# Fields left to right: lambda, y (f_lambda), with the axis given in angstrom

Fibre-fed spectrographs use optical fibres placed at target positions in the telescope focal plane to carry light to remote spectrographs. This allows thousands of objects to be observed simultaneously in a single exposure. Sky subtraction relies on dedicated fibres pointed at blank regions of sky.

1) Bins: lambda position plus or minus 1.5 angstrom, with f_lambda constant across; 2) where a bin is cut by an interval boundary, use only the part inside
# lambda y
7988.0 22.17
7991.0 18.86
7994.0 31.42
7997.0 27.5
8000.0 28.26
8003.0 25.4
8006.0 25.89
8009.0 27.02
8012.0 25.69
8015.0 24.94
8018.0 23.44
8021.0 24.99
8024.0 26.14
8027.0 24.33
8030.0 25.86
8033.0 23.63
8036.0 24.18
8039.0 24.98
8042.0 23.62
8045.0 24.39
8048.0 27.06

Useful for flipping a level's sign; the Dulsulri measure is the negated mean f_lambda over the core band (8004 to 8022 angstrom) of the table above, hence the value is -25.3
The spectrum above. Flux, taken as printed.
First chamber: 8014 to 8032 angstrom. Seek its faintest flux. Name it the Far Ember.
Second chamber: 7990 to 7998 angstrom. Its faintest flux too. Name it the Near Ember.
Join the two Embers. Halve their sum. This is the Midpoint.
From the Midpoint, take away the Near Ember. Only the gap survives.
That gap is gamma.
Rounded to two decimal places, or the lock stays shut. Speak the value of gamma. 2.29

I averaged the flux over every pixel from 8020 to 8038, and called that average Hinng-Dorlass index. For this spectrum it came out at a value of 24.9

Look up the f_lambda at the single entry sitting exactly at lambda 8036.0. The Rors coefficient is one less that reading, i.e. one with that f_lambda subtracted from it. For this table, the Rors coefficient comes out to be -23.2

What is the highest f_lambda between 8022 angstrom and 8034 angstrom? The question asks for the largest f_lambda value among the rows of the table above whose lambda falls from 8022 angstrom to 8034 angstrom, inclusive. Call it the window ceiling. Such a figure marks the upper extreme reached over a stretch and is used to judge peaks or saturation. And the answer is 26.14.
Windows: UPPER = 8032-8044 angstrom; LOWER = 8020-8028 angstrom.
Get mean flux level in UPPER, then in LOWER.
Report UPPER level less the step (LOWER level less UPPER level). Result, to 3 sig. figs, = 23.1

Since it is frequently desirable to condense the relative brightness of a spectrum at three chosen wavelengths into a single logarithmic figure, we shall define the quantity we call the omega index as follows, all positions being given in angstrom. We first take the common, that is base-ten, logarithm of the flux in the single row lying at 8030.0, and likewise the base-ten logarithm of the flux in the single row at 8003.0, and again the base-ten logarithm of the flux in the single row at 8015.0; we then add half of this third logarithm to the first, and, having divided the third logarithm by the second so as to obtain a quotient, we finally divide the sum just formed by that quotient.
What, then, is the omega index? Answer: 2.12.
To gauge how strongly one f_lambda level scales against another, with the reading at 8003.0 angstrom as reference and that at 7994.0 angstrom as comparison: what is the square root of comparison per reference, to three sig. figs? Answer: 1.11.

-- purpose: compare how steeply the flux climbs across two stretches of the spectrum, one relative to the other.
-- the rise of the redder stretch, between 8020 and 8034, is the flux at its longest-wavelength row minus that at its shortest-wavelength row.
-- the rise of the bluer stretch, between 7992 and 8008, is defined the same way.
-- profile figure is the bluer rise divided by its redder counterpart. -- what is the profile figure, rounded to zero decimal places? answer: 4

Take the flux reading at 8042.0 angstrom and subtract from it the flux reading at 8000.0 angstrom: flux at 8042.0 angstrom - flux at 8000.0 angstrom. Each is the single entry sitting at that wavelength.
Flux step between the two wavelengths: -5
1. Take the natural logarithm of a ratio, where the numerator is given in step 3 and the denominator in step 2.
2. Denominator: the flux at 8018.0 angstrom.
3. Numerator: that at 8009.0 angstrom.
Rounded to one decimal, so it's 0.1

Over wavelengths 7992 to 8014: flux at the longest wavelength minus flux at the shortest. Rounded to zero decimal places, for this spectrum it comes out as -6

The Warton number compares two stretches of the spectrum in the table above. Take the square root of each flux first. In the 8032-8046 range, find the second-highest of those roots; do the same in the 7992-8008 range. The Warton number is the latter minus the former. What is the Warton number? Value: 0.38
